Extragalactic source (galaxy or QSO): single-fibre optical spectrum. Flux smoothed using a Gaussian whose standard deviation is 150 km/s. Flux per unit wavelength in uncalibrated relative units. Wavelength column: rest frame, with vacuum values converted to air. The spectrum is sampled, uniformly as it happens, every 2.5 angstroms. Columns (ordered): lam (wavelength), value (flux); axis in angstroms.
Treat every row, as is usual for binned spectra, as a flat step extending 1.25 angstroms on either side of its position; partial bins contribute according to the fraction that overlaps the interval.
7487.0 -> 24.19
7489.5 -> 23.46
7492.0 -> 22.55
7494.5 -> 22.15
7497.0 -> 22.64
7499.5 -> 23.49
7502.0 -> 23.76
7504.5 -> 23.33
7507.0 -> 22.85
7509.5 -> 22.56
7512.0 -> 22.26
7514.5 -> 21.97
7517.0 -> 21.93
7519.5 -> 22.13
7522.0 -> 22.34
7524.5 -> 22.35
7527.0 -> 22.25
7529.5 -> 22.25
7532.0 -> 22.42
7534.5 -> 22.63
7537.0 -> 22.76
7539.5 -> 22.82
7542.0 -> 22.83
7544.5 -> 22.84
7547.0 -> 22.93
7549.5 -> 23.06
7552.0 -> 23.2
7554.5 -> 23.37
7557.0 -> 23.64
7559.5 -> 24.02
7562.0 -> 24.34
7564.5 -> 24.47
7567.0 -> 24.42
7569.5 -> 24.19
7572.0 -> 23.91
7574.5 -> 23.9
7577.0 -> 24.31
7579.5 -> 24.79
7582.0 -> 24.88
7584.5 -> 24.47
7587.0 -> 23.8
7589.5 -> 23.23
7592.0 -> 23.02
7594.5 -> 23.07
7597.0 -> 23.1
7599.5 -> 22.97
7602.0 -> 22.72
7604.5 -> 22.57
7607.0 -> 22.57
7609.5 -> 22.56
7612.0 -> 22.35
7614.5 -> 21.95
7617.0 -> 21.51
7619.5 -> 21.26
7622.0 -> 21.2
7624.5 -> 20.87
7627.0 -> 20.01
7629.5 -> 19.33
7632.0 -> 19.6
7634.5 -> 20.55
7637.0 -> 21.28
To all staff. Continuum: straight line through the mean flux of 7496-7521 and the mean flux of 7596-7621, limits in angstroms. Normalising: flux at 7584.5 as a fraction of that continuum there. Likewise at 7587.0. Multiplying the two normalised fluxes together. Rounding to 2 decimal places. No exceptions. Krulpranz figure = 1.16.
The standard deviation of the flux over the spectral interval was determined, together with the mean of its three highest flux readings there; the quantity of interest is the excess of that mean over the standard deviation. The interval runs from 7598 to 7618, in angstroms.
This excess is 22.3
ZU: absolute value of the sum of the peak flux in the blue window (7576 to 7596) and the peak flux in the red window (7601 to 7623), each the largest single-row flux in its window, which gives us 47.6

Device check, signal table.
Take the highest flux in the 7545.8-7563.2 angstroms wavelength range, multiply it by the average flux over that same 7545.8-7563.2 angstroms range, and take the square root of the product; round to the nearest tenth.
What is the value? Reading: 23.9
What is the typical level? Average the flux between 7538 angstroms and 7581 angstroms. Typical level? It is 23.7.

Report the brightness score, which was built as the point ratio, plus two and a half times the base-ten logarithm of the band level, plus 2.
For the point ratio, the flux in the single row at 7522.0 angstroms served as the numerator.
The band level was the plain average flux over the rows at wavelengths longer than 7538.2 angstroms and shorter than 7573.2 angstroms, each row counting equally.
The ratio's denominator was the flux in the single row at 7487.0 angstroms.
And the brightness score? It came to 6.35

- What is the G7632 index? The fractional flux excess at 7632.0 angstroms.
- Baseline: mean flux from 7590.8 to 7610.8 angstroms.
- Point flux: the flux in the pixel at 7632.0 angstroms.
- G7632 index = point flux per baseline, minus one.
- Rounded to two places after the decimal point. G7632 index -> -0.14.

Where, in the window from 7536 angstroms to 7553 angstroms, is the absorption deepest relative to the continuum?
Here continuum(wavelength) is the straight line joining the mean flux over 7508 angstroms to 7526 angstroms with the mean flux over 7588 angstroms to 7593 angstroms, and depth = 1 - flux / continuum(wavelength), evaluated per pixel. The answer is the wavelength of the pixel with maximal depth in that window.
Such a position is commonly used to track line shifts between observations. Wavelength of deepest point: 7544.5 angstroms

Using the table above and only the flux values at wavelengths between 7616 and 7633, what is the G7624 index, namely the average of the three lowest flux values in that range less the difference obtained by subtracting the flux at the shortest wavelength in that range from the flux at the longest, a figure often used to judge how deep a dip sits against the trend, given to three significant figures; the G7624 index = 21.6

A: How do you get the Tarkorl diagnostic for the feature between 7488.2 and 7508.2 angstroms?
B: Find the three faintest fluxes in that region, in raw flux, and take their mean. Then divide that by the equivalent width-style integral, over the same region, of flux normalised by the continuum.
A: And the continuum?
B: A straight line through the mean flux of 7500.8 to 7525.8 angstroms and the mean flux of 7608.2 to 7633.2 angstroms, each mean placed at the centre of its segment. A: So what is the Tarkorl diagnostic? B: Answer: 1.1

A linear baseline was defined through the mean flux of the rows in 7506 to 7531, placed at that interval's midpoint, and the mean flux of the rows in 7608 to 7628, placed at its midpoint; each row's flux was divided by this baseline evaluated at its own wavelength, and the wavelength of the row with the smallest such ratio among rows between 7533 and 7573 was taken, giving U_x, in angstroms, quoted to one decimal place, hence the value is 7534.5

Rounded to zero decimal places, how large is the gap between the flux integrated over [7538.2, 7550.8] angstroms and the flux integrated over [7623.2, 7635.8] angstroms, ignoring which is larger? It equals 35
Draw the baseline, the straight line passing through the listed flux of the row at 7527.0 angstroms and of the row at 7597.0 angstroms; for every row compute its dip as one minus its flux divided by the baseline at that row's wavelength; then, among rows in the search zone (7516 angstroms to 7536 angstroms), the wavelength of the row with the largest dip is 7517.0 angstroms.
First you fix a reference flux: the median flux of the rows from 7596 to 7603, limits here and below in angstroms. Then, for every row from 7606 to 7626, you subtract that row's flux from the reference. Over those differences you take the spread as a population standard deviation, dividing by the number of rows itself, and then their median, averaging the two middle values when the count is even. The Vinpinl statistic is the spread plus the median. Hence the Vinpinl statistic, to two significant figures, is 1.9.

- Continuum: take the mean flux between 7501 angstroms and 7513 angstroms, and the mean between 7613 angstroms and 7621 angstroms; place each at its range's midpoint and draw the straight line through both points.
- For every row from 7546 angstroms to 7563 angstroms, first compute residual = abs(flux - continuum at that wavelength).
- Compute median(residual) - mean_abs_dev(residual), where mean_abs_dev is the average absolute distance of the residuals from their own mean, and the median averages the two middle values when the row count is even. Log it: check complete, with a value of 0.5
